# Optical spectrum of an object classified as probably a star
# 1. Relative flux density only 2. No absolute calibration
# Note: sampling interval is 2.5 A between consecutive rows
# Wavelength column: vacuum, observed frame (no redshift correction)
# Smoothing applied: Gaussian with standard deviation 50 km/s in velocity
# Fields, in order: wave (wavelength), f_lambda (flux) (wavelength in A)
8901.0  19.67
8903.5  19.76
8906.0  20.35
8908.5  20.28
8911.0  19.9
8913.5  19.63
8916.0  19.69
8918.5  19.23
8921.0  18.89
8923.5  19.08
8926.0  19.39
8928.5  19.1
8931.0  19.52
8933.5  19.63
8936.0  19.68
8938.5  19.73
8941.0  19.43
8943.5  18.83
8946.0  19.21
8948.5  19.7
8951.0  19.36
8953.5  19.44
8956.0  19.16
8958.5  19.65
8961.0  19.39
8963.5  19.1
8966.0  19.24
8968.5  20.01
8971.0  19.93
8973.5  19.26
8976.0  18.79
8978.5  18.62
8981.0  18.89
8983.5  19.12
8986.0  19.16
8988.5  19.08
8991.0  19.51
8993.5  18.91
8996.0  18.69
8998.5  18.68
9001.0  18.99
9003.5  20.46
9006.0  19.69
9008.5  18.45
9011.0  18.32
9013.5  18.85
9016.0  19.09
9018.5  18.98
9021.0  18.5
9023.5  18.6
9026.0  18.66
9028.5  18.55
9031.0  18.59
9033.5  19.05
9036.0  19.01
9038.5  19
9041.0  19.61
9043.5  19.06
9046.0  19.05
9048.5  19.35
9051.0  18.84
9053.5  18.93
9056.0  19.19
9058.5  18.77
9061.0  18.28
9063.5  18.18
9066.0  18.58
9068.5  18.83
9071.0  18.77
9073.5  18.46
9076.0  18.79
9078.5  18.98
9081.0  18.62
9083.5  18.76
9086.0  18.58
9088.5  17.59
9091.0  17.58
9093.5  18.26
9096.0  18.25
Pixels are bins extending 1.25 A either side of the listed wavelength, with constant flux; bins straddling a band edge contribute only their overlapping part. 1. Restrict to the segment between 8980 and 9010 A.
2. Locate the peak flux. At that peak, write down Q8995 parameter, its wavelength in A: 9003.5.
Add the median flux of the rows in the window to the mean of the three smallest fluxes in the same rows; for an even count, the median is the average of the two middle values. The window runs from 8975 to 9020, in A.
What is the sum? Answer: 37.4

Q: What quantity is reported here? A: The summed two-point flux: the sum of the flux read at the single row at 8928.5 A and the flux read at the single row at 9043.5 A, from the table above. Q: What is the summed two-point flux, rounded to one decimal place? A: 38.2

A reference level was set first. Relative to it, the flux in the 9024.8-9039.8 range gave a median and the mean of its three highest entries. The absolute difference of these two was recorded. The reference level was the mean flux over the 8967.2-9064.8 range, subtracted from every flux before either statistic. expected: 0.19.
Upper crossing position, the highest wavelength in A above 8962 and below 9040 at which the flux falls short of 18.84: 9031.0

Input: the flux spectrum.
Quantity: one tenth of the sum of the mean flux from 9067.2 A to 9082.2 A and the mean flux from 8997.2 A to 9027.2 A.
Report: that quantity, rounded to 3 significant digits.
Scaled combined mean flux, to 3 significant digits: 3.77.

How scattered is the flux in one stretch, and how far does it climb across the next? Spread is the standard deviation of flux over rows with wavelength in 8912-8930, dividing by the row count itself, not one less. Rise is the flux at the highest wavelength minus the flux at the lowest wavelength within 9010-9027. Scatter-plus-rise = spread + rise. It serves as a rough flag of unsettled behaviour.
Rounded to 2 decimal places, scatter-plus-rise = 0.61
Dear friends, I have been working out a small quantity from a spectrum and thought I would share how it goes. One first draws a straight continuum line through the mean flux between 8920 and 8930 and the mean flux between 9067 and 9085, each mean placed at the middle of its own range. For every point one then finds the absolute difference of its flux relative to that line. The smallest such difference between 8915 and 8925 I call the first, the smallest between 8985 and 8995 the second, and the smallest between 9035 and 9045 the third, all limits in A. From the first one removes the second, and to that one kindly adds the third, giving 0.17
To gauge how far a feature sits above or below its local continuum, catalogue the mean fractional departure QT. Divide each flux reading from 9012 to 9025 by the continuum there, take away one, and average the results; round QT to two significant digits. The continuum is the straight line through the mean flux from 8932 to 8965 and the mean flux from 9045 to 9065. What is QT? -0.012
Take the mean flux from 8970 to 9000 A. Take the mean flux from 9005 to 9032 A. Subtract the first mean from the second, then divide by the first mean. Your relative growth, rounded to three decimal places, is -0.016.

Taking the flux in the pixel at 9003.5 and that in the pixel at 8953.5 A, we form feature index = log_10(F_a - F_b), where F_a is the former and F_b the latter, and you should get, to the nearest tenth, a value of 0.0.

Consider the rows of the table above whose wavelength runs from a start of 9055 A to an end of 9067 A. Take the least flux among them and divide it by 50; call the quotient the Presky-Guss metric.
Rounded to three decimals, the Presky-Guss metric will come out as 0.364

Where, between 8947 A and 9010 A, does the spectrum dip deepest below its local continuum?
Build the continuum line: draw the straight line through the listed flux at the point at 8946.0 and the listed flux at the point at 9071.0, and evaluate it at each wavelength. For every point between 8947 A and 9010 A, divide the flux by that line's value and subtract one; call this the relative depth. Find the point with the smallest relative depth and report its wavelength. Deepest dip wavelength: 9008.5 A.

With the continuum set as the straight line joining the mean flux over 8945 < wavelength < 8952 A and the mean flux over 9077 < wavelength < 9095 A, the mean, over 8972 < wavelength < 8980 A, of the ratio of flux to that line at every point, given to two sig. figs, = 0.98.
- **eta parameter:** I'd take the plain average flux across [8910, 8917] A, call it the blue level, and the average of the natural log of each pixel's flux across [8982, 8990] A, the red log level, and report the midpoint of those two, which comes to 11.3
